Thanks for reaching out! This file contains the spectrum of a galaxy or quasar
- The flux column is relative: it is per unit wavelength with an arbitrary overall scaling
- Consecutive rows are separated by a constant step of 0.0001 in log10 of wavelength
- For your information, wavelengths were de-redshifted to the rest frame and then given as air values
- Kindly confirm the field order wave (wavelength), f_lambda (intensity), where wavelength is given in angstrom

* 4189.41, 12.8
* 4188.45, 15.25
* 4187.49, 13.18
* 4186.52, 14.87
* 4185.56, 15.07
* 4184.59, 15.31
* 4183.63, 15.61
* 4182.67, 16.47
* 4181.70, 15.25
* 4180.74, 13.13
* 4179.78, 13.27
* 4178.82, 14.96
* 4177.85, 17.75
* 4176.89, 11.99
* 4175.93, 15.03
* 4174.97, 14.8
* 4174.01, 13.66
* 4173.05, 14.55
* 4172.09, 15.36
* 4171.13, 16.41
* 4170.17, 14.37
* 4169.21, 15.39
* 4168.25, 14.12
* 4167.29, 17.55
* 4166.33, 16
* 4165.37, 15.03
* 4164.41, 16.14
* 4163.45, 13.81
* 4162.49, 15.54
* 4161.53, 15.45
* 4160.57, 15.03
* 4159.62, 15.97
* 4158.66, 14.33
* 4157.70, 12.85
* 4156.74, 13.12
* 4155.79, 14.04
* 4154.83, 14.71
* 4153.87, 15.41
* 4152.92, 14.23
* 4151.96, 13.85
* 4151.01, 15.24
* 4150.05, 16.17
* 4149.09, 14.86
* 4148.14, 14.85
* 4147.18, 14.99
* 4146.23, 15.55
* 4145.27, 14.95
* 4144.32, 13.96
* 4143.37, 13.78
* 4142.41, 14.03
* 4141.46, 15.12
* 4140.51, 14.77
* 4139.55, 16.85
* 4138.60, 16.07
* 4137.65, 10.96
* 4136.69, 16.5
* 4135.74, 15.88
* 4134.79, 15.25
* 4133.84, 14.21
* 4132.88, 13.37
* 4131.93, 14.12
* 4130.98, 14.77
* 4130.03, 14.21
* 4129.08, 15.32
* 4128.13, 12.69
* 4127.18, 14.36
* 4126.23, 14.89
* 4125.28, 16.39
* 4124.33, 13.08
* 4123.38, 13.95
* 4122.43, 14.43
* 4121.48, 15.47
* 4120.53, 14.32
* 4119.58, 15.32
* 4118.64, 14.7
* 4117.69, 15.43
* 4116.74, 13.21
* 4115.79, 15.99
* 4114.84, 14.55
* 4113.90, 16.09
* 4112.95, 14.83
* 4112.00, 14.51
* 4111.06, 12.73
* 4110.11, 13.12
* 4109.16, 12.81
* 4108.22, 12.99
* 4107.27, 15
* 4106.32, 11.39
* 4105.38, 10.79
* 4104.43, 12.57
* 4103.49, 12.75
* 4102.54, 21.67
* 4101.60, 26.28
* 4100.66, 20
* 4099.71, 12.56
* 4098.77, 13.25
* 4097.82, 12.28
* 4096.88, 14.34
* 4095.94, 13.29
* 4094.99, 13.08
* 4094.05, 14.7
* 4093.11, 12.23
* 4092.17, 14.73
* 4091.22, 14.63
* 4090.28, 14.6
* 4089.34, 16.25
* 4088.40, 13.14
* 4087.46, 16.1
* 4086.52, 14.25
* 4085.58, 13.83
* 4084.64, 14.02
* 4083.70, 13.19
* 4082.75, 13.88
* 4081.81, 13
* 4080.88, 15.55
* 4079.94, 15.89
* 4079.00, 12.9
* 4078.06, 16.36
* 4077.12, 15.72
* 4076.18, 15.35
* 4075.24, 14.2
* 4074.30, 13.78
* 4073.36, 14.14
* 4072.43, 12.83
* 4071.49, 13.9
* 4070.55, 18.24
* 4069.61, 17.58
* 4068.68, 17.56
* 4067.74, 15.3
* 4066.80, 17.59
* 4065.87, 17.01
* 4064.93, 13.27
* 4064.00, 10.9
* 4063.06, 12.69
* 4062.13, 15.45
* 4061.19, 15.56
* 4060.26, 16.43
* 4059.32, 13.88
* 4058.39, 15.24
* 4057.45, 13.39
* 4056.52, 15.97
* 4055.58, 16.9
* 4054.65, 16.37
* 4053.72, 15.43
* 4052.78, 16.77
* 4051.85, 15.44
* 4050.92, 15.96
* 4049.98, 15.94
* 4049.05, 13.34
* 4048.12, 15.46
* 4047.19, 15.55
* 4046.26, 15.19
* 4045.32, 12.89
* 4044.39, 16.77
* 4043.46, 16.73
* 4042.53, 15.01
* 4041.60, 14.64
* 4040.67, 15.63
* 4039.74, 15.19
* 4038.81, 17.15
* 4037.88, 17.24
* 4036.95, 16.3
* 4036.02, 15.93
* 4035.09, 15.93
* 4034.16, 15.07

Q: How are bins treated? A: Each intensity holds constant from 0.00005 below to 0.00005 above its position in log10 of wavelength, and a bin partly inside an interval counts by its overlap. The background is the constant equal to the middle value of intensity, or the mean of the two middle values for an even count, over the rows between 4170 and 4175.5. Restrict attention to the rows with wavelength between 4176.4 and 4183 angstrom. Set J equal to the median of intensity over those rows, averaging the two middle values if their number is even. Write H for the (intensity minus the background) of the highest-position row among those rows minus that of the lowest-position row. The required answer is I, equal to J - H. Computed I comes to 10.5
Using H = 4.5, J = 15.0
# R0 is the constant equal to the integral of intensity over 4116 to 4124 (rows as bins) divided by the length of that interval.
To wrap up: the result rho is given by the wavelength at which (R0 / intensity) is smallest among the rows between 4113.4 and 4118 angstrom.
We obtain 4113.90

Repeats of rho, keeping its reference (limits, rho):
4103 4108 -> 4107.27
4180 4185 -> 4182.67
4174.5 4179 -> 4177.85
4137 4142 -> 4139.55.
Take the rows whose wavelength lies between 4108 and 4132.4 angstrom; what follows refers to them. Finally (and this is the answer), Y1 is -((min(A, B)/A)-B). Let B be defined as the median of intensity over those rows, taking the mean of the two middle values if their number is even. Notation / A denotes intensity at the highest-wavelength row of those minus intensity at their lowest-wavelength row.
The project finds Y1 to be 13.5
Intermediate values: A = 1.1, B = 14.5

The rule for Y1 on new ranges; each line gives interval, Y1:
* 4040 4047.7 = 14.4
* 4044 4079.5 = 14.4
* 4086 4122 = 13.4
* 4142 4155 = 13.9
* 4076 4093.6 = 13.6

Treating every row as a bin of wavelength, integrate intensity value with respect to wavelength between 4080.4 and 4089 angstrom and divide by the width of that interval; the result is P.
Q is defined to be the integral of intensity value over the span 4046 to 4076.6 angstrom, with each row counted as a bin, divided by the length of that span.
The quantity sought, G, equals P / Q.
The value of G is 0.93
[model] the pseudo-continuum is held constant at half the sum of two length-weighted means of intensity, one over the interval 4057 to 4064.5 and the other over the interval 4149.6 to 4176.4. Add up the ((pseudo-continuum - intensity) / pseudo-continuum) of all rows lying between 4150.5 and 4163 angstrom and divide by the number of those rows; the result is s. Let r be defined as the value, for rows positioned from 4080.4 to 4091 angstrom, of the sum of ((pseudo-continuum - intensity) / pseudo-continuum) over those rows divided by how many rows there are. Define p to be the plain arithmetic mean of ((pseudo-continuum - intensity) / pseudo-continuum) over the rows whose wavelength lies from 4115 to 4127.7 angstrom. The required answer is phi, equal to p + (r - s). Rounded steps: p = -0.012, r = 0.015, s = -0.002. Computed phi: 0.01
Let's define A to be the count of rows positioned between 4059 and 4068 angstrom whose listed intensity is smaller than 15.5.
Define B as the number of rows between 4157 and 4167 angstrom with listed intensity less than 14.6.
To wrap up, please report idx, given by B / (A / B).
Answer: 1.5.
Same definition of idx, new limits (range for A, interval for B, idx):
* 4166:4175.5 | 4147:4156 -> 1.3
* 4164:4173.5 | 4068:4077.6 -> 4.2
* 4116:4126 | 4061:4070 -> 1.0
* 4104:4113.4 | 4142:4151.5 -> 0.9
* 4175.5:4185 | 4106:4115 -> 7.0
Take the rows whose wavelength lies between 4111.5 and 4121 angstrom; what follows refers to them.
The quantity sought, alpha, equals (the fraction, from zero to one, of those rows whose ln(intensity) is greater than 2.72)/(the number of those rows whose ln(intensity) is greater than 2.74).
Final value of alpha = 0.20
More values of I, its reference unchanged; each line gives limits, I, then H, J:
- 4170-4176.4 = 14.1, 0.7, 14.8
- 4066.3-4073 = 22.3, -4.8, 17.6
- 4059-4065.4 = 14.5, -0.6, 13.9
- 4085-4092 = 13.8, 0.8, 14.6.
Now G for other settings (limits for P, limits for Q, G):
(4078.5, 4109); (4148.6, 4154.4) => 0.97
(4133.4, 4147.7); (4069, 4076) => 0.99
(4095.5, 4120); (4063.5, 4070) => 0.94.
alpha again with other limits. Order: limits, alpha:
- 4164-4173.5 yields 0.15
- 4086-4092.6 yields 0.14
